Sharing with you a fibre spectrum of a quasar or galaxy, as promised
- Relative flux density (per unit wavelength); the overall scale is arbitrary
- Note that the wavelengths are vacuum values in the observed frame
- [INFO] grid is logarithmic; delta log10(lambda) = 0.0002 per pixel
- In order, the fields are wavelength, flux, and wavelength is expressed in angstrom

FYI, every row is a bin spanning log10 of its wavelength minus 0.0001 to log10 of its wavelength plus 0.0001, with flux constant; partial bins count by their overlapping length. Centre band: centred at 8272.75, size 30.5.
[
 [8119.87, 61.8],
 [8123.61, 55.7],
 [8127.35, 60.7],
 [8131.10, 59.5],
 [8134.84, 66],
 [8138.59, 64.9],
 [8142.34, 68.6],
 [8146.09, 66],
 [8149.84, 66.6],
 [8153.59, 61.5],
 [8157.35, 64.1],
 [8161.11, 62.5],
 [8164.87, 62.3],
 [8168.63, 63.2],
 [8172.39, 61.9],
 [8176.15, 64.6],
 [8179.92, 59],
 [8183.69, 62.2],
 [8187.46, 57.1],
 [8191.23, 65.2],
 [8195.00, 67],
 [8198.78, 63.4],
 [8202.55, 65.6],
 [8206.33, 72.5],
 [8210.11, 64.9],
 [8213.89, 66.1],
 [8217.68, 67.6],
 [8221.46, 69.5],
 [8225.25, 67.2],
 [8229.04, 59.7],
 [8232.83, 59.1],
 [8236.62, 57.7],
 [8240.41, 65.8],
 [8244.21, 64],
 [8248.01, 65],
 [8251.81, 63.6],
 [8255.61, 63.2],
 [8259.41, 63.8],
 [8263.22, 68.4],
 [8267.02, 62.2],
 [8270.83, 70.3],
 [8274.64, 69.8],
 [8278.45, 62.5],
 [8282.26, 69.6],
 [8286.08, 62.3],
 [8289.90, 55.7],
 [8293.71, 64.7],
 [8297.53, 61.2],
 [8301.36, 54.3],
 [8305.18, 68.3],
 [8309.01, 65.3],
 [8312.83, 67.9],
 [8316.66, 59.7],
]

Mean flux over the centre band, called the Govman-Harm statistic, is 66.1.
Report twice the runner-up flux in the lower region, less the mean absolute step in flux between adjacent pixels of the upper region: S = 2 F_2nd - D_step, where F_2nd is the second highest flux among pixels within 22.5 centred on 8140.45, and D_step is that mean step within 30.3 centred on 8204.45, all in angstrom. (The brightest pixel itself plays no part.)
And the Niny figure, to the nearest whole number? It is 130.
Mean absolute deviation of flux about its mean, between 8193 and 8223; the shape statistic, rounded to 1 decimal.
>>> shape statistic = 2.1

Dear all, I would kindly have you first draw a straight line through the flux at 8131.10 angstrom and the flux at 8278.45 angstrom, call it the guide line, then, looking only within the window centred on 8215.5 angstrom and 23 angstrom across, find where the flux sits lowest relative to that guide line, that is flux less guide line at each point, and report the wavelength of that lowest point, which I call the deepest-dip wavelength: 8210.11 angstrom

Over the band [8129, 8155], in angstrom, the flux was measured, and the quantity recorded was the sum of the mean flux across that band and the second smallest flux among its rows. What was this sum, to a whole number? 126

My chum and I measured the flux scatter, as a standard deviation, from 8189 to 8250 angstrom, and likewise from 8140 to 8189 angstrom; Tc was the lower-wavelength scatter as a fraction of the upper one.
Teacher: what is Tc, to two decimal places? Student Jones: 0.81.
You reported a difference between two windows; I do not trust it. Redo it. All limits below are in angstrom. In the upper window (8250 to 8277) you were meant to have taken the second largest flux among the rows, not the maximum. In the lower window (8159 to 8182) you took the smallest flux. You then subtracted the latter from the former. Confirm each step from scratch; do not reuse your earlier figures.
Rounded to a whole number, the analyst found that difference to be 11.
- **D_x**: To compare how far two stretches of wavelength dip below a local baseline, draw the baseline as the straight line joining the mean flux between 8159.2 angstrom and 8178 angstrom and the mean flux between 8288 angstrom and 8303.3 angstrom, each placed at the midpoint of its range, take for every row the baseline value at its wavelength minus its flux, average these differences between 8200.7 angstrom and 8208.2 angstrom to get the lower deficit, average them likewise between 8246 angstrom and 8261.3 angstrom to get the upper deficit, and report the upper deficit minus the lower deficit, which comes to 3.6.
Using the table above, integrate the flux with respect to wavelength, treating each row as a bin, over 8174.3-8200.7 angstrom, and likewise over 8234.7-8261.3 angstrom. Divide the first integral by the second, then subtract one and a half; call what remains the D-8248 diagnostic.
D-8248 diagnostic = -0.52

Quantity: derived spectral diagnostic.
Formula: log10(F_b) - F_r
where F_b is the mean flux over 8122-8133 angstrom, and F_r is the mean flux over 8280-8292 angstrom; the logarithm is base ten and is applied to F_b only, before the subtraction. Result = -60.8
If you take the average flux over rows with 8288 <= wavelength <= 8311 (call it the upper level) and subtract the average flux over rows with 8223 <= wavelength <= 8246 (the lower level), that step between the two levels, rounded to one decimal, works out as -0.7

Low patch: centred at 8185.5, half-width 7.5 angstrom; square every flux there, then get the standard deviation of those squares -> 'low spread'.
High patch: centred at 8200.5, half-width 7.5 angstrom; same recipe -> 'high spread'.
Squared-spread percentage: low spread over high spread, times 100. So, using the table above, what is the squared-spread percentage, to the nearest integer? 83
